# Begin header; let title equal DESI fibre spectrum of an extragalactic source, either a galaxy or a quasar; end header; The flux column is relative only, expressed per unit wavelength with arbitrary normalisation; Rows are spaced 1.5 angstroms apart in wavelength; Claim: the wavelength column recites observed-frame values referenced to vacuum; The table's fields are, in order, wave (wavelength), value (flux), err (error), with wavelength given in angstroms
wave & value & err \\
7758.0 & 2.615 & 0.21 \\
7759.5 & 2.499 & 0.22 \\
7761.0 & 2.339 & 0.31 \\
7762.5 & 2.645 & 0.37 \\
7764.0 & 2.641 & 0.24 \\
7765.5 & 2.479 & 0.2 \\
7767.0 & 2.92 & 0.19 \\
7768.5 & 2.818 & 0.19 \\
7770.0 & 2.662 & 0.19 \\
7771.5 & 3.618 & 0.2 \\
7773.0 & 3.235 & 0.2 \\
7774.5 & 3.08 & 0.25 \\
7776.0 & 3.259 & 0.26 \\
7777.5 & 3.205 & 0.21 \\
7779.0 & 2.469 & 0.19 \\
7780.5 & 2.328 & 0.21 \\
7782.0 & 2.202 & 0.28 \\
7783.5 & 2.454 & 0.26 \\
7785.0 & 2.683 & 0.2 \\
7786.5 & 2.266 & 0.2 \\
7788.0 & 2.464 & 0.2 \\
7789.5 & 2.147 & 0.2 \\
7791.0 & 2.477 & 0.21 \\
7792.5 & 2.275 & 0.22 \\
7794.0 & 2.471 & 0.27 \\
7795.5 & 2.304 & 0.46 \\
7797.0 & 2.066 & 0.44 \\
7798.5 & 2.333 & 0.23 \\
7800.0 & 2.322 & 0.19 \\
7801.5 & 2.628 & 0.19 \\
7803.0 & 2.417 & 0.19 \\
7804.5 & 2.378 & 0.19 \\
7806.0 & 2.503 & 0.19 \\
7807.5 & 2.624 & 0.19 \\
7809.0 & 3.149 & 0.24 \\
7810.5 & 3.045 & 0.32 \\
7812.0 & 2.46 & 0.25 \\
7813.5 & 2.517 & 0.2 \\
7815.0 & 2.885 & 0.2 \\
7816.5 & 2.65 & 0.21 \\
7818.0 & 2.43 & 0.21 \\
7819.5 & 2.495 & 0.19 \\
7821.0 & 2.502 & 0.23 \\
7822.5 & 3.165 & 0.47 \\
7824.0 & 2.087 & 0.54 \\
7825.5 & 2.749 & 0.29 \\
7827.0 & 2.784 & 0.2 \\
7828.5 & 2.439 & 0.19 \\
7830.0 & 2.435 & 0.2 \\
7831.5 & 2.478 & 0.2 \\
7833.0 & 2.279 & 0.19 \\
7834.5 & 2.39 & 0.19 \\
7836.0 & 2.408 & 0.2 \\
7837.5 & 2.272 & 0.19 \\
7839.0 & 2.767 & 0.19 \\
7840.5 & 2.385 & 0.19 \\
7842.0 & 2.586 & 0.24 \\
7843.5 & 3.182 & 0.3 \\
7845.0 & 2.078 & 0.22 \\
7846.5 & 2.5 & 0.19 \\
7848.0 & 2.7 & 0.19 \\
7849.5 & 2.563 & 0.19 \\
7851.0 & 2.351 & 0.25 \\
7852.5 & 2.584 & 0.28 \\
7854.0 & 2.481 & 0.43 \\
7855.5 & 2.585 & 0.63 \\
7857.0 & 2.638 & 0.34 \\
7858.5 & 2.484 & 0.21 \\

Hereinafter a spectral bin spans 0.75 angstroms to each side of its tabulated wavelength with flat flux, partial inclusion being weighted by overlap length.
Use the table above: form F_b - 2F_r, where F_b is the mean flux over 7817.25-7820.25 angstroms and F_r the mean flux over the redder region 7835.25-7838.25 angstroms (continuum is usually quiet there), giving -2.2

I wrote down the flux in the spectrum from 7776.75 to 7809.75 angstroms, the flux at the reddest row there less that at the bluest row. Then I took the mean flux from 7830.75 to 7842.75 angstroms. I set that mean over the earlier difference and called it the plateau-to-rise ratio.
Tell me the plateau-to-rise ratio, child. -44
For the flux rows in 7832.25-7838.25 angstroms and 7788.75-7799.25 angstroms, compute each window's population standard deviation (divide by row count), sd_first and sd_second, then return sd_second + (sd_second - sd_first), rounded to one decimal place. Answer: 0.2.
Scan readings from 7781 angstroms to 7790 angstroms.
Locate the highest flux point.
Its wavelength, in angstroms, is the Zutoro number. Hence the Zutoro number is 7785.0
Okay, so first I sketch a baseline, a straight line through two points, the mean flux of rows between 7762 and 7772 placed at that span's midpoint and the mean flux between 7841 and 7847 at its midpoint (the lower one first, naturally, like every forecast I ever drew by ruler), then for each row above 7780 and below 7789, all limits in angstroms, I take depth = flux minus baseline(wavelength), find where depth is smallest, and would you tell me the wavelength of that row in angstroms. 7782.0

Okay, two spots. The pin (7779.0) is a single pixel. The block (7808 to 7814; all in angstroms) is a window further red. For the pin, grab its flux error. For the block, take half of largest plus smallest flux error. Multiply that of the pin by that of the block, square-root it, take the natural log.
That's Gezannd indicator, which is -1.50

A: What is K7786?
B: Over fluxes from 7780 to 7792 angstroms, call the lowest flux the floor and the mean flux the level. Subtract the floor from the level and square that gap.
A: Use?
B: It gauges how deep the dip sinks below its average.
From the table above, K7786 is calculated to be 0.05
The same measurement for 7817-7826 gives 0.23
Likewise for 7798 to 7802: 0.01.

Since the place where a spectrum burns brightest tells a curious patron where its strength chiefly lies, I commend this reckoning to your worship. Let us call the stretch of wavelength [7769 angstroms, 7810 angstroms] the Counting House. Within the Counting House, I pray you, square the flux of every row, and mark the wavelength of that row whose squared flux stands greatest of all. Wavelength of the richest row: 7771.5 angstroms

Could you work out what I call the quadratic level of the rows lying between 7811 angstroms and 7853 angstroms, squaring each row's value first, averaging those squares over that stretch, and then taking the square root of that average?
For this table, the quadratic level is 2.55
